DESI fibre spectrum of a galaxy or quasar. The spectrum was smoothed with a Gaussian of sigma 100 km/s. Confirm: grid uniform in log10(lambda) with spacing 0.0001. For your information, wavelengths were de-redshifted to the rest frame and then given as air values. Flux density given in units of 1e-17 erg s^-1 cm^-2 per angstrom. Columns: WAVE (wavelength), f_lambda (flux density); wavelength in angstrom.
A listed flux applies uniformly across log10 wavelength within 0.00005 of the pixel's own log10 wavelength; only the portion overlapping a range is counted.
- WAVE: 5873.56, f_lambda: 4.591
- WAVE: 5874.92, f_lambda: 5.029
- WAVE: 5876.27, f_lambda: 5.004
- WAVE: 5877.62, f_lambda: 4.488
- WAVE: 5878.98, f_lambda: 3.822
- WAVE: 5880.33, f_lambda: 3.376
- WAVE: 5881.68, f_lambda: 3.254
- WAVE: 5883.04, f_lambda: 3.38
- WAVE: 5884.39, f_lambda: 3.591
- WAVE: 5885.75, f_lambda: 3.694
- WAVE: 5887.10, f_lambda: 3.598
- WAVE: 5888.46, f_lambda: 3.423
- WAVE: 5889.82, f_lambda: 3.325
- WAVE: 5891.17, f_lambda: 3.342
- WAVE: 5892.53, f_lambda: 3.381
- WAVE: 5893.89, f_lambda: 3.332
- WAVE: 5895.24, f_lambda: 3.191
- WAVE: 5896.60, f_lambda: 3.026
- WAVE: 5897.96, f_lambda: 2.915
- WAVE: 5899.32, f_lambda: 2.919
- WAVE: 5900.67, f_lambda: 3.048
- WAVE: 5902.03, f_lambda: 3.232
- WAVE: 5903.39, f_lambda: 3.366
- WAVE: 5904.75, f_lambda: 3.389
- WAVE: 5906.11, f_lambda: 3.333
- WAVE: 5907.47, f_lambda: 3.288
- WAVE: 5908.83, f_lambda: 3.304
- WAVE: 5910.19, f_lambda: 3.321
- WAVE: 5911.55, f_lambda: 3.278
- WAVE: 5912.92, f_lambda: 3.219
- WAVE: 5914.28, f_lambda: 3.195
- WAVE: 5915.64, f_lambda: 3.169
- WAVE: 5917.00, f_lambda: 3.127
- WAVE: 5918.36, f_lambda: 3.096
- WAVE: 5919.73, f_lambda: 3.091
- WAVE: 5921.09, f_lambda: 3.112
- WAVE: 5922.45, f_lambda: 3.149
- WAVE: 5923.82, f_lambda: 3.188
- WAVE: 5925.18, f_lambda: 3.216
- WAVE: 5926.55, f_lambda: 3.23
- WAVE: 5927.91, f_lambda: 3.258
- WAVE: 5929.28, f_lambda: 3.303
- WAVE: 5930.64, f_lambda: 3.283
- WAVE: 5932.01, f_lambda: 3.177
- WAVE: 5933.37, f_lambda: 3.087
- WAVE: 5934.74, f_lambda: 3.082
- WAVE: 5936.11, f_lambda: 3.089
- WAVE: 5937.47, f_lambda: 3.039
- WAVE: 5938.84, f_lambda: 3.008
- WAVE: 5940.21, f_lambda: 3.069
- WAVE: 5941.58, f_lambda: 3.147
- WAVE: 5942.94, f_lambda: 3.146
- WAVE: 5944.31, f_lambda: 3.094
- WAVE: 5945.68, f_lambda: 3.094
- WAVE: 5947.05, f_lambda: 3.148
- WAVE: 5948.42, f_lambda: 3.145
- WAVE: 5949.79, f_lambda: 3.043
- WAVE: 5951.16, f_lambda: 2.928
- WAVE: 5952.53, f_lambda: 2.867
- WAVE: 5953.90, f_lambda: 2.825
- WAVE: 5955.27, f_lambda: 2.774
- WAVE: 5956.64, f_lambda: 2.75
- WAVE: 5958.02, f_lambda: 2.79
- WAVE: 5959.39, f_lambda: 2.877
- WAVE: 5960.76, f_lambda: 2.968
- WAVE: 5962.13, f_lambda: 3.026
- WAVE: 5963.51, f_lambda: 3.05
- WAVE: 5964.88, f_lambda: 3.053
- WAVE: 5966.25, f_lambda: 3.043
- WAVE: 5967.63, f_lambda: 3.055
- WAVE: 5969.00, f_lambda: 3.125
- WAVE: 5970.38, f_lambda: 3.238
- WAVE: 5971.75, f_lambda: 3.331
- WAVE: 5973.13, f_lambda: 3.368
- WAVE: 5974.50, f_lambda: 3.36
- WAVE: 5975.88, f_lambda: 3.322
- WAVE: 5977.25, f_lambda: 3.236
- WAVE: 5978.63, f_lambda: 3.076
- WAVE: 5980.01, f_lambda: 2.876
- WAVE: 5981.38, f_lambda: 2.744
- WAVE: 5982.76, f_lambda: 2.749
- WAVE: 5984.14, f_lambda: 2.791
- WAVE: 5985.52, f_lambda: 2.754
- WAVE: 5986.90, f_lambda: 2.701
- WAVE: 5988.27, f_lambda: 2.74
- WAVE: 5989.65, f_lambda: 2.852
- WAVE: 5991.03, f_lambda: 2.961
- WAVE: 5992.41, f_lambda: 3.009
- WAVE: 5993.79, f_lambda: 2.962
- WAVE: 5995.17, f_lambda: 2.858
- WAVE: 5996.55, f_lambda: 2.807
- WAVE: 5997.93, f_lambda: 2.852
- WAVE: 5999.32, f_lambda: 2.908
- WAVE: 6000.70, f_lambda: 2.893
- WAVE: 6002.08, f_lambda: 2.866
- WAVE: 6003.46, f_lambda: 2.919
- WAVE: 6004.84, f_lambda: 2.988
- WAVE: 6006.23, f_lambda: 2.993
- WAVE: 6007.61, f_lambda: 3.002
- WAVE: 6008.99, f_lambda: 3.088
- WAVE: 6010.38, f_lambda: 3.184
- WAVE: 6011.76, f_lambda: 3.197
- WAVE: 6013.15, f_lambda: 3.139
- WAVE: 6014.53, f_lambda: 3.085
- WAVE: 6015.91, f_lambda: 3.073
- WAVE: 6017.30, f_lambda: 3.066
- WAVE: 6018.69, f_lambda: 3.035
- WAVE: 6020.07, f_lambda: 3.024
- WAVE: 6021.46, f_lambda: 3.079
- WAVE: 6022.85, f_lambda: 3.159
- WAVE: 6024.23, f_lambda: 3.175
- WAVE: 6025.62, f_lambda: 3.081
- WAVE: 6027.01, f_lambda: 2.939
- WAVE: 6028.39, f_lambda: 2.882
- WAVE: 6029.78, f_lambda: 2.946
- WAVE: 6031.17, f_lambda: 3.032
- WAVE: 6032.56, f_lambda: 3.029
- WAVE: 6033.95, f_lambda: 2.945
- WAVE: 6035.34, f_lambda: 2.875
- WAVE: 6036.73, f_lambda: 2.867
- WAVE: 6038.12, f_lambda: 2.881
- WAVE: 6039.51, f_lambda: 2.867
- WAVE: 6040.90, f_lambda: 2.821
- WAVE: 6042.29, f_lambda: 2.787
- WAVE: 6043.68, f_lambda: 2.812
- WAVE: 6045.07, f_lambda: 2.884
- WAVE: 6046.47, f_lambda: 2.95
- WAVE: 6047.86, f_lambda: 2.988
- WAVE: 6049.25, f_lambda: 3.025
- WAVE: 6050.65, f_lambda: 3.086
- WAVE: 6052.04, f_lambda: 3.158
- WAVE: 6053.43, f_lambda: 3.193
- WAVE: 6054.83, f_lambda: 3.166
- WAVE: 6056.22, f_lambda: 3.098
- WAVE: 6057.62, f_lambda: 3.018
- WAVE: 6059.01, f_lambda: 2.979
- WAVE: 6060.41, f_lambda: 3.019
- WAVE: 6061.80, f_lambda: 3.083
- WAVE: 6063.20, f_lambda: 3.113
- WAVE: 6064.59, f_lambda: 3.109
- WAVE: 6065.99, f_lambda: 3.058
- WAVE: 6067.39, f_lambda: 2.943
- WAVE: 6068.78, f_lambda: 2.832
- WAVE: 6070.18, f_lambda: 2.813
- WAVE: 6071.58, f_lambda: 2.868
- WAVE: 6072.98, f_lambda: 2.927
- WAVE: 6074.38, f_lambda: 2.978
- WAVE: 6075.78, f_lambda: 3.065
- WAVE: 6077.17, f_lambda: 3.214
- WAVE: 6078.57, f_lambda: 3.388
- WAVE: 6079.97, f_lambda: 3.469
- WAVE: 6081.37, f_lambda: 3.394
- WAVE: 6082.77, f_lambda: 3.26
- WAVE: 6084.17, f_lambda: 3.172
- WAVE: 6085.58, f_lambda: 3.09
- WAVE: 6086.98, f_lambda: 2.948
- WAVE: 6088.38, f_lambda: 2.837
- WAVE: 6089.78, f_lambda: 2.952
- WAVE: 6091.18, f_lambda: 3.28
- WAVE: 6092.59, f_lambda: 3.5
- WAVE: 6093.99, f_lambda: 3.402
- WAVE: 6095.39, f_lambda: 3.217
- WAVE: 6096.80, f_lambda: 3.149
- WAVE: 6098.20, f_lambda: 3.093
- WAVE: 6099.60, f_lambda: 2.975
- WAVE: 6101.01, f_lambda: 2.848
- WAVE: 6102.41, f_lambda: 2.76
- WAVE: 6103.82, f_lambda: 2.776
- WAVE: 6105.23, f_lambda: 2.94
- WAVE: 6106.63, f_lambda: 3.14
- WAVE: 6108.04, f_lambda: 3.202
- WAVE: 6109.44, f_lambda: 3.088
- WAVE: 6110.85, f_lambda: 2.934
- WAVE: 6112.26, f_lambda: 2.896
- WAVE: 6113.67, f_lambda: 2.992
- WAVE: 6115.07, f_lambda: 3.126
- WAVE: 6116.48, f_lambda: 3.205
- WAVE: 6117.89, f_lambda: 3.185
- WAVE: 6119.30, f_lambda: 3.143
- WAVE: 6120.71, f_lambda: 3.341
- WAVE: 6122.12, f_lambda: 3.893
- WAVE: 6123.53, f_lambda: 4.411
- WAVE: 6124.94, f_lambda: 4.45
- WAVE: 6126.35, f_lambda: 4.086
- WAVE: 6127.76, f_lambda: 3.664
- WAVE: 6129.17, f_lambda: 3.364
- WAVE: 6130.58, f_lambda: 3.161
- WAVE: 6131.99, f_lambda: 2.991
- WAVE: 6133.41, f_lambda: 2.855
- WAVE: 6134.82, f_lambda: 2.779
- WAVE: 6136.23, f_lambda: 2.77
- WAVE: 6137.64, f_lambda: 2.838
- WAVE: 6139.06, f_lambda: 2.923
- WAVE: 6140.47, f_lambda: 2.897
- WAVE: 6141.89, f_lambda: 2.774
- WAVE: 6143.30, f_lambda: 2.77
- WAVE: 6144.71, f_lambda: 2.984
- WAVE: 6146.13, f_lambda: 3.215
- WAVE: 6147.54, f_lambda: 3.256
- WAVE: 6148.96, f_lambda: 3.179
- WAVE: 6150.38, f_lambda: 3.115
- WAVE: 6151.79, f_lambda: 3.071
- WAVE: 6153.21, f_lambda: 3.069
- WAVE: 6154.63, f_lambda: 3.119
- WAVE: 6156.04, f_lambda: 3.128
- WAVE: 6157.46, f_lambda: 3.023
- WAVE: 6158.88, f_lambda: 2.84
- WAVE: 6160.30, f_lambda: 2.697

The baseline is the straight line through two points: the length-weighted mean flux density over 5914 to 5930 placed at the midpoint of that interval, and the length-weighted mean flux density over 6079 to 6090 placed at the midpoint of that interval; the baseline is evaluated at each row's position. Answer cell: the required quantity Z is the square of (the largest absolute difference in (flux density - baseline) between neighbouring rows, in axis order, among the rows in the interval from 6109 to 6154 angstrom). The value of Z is 0.305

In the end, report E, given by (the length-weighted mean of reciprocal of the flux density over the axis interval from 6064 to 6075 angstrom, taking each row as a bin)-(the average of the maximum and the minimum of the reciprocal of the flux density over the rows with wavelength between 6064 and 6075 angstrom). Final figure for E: 0.002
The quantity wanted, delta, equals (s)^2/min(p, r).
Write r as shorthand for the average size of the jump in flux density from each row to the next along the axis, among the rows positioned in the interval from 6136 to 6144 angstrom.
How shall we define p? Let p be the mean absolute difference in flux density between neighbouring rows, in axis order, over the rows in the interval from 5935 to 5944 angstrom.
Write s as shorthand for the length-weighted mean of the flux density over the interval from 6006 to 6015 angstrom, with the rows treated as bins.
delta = 218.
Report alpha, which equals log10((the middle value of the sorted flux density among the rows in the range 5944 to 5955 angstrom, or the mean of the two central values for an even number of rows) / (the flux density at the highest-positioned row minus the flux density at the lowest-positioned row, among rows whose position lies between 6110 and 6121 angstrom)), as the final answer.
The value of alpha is 0.88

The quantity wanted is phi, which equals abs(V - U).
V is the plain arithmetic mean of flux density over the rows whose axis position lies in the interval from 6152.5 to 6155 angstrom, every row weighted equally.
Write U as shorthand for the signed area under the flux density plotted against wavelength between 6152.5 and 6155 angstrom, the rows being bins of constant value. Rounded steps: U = 7.7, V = 3.09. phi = 4.6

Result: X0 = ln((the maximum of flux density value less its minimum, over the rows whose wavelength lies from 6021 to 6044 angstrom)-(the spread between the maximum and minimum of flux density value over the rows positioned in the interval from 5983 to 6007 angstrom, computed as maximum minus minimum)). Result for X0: -2.5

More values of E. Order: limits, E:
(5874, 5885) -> 0.004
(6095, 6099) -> 0.001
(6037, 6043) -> -0.001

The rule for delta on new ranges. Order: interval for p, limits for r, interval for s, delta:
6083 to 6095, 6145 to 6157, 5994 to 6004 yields 202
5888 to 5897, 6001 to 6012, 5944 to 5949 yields 206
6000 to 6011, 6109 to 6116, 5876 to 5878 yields 456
